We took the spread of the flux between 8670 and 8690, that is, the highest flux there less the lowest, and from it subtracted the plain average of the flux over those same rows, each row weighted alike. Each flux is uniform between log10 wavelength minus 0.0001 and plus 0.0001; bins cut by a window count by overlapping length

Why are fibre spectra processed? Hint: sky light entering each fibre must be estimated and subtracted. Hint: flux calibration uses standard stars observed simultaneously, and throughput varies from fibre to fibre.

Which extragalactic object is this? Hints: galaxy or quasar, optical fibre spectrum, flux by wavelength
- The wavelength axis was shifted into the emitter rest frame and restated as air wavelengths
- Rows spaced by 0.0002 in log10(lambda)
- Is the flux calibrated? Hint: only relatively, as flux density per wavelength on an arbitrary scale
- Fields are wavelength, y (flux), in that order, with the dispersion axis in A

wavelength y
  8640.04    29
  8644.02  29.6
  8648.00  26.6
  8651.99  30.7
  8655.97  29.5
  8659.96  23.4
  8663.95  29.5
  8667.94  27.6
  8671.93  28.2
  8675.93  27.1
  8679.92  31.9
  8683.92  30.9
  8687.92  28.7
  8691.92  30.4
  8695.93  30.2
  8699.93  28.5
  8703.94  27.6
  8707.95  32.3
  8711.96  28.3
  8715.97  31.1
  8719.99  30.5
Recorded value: -24.6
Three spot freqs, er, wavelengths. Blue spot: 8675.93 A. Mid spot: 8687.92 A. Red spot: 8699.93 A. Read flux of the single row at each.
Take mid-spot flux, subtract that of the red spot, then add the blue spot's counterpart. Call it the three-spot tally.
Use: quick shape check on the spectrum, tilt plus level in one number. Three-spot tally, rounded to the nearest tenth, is 27.3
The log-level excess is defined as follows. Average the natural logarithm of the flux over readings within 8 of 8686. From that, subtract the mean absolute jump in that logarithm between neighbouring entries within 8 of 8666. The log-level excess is 3.31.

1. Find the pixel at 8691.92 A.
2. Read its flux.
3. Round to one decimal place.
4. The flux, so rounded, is 30.4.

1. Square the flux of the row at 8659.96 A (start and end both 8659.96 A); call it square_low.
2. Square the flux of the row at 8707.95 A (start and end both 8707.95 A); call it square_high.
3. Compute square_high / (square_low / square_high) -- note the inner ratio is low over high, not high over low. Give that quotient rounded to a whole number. 1988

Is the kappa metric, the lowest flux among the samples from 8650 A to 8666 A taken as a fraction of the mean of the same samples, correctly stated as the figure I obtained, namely 0.828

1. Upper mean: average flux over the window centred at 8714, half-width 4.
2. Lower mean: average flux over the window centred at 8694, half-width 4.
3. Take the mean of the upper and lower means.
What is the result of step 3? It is 30.0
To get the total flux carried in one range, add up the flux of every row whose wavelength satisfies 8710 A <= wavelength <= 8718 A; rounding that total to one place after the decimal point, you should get 59.4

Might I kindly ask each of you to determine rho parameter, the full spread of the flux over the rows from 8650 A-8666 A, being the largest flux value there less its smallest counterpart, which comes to 7.3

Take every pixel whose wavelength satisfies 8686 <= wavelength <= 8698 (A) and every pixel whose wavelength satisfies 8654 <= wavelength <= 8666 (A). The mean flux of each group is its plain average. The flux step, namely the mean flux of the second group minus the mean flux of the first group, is -2.3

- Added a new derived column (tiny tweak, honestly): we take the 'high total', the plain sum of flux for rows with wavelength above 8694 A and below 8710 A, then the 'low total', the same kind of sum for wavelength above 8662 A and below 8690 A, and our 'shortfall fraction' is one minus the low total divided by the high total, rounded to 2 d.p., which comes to -0.72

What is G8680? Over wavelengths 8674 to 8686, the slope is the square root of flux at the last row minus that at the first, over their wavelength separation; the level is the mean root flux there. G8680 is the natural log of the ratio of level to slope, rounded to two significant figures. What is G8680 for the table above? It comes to 4.8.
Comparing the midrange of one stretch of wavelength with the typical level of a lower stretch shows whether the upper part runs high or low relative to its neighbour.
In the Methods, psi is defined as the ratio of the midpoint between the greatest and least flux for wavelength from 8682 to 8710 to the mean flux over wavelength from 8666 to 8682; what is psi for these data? 1.04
